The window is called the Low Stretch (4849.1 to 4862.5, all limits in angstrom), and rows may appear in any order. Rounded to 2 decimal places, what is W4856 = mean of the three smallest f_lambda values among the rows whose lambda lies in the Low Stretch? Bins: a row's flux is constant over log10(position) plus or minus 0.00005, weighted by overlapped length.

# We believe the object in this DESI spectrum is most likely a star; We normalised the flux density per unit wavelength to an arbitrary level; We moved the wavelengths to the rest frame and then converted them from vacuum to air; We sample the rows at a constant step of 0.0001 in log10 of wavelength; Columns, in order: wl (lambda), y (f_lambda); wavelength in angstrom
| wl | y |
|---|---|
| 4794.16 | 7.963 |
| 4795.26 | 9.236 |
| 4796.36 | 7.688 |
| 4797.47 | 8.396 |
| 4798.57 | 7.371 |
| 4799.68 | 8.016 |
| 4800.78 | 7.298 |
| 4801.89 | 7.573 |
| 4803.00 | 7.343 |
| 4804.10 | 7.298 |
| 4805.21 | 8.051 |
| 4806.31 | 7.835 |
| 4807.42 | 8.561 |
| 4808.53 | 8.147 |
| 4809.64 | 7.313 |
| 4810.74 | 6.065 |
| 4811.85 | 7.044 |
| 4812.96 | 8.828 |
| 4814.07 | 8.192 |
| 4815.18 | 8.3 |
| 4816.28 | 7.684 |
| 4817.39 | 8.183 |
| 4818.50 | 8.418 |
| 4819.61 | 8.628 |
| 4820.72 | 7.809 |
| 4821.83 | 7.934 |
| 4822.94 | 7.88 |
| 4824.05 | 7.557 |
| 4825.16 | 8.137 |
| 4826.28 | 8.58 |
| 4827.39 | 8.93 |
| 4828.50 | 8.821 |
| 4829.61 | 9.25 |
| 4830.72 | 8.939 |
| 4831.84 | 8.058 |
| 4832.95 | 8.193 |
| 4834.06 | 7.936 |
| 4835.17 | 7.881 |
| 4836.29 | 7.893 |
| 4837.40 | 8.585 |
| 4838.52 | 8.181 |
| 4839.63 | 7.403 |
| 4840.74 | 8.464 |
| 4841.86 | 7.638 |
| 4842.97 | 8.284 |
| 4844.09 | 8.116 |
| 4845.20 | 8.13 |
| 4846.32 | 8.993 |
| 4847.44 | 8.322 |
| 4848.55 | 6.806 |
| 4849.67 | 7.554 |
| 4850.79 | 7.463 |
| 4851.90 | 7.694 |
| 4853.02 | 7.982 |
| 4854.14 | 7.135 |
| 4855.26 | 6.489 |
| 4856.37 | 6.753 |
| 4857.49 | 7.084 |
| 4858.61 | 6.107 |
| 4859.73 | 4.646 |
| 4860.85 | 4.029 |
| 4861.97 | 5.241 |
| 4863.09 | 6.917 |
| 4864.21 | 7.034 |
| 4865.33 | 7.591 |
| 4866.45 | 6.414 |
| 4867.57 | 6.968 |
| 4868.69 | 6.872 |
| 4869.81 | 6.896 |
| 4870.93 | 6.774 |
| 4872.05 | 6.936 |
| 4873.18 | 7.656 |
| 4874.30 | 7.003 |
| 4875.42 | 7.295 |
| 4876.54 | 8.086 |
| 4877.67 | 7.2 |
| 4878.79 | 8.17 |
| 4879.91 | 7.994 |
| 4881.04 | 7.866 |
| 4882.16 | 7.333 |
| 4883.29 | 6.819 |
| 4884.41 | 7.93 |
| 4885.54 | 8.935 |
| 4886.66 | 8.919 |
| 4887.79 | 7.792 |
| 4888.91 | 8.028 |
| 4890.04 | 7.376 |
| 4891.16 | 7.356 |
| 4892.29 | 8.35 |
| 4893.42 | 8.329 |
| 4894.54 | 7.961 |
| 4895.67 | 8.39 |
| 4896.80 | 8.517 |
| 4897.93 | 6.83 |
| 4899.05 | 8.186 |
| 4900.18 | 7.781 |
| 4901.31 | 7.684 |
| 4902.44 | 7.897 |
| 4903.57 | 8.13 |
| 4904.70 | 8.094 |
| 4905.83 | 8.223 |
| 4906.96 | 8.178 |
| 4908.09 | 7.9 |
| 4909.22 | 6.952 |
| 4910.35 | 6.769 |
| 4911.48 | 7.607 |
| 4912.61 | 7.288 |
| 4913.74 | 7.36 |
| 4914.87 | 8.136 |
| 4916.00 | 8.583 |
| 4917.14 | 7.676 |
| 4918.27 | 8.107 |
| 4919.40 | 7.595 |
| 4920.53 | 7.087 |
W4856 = 4.64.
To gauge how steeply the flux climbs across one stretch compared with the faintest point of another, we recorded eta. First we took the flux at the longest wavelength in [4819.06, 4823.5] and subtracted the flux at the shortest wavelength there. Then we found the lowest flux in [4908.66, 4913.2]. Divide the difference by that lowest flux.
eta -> -0.11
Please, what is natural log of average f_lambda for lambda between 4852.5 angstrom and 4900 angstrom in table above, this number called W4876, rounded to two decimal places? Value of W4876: 1.99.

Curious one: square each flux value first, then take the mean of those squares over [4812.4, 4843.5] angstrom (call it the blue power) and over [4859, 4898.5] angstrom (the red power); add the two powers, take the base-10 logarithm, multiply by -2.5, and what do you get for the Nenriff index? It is -5.22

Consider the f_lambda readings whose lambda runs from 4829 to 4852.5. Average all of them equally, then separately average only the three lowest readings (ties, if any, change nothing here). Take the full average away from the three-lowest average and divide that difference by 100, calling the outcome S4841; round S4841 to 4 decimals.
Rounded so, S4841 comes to -0.0086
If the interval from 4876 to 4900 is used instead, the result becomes -0.0097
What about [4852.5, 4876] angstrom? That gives -0.0202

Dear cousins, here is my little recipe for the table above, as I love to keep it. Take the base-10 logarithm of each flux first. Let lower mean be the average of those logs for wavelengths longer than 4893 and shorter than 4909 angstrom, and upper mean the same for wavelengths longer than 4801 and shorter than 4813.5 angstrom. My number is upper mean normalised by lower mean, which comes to 0.976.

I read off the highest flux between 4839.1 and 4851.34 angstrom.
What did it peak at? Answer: 8.993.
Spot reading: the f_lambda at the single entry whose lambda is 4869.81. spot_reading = 6.896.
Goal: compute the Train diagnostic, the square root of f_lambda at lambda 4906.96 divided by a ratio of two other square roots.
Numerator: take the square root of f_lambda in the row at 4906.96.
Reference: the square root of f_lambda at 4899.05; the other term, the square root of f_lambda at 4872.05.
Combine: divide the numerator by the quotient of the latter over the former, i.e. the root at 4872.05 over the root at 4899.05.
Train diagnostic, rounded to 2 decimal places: 3.11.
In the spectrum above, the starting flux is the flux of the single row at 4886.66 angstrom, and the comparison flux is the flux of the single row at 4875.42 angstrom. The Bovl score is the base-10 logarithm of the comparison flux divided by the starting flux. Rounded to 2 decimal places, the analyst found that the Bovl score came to -0.09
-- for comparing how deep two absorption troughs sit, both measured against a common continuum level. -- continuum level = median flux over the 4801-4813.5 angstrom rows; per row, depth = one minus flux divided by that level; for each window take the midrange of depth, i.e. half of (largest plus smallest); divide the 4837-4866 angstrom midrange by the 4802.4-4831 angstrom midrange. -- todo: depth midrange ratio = -13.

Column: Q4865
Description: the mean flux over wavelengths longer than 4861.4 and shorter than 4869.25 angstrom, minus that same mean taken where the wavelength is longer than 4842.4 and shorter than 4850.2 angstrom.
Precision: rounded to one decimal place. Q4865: -1.3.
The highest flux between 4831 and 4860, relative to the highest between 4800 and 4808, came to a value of 1.05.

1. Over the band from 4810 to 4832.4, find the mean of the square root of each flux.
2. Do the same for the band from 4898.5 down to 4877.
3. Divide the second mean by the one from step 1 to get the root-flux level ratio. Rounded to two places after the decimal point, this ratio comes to 0.98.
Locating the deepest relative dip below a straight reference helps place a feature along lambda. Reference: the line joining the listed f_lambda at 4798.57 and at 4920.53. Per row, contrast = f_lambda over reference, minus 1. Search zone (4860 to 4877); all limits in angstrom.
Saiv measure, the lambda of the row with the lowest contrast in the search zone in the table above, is 4860.85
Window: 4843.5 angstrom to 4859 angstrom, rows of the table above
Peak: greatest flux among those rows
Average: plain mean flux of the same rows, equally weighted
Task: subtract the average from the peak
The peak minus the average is 1.5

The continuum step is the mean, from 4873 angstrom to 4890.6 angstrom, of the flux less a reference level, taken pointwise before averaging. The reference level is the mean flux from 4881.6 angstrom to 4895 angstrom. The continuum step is -0.15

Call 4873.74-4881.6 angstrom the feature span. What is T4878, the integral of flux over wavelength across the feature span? 60.2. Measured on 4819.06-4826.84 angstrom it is 62.8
